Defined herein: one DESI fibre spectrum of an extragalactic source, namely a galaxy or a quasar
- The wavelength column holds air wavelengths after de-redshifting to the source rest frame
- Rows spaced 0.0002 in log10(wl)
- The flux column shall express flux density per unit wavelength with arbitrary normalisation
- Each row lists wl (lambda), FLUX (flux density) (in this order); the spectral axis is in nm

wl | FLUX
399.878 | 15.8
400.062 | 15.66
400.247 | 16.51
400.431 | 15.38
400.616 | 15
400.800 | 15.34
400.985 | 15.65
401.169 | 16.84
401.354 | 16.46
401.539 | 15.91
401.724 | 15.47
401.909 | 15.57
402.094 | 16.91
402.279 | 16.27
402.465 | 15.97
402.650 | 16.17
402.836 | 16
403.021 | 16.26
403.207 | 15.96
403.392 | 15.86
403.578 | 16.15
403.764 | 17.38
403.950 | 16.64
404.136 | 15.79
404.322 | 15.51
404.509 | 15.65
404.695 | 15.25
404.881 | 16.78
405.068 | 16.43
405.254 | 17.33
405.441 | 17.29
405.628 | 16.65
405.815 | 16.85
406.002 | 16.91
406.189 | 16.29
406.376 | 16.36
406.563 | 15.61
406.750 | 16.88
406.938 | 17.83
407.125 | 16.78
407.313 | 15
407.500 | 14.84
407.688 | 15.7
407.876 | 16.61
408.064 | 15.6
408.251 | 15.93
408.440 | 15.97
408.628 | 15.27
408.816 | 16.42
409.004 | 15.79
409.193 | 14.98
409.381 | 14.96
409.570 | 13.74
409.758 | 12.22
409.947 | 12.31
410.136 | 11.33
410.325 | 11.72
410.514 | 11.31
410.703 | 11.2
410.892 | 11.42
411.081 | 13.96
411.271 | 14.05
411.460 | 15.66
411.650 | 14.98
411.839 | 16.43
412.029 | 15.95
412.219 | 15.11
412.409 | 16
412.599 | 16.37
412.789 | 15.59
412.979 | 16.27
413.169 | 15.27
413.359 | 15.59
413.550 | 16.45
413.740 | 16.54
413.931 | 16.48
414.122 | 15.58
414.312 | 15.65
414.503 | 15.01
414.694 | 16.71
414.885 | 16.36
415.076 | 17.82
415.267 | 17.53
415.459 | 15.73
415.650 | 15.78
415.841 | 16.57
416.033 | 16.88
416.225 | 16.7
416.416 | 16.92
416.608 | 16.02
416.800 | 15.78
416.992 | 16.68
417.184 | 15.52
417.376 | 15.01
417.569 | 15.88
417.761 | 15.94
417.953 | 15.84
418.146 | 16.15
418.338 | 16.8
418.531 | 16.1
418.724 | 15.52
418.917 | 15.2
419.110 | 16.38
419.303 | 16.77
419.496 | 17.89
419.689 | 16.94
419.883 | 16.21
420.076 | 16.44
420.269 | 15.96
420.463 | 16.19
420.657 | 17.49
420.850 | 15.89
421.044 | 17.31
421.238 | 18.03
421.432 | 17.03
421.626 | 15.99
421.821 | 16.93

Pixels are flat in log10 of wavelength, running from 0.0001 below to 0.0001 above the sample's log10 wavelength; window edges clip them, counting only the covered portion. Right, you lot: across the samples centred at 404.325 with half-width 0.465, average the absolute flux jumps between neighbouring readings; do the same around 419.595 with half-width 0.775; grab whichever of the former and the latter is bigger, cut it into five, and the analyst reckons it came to 0.145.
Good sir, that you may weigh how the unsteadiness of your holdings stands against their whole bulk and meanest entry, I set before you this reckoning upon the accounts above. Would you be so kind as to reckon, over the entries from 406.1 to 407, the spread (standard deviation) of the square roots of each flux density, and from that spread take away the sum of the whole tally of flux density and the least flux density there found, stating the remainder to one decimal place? -98.5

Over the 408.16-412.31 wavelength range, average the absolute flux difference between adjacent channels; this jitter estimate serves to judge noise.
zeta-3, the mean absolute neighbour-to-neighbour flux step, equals 0.76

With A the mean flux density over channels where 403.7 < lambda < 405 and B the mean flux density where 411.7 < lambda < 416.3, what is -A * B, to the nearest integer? -261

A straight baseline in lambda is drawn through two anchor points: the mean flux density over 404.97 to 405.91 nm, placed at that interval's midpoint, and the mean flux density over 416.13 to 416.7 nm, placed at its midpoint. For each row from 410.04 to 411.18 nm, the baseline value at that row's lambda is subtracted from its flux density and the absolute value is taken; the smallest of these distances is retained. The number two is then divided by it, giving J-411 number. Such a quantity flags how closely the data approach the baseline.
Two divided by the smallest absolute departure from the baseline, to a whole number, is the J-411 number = 1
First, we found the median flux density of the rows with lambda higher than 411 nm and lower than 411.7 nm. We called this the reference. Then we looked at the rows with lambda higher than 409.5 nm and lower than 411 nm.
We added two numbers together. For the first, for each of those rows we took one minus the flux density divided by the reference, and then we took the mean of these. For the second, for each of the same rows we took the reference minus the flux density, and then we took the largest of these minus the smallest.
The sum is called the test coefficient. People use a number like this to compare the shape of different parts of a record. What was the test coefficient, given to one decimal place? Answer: 2.7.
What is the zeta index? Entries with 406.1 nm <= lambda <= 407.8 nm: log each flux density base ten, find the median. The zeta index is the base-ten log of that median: 0.0835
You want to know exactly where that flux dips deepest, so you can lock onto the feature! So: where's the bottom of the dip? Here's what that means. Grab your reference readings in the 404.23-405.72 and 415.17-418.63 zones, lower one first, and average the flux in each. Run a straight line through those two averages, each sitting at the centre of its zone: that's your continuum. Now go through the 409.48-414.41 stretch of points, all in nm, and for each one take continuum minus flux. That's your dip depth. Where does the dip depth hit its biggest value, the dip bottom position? 410.703 nm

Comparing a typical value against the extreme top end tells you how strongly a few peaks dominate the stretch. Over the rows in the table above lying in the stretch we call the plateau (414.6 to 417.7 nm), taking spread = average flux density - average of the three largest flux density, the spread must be -1.06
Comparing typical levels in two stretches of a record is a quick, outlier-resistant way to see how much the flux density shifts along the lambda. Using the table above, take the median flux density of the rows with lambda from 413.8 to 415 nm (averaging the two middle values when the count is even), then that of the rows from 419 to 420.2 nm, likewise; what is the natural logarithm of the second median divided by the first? 0.04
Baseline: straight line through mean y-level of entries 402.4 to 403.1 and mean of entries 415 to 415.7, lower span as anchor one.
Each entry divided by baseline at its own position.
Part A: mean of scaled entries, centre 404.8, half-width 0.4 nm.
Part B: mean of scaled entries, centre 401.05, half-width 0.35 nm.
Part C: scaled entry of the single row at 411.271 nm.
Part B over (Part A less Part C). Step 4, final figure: 7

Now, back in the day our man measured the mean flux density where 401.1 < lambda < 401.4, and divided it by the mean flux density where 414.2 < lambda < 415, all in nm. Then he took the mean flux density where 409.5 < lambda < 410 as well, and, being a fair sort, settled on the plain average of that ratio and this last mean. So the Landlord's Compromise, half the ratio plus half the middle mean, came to 6.90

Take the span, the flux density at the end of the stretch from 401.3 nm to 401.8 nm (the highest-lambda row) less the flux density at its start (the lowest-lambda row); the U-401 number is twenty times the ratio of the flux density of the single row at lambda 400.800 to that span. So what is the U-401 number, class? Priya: -310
